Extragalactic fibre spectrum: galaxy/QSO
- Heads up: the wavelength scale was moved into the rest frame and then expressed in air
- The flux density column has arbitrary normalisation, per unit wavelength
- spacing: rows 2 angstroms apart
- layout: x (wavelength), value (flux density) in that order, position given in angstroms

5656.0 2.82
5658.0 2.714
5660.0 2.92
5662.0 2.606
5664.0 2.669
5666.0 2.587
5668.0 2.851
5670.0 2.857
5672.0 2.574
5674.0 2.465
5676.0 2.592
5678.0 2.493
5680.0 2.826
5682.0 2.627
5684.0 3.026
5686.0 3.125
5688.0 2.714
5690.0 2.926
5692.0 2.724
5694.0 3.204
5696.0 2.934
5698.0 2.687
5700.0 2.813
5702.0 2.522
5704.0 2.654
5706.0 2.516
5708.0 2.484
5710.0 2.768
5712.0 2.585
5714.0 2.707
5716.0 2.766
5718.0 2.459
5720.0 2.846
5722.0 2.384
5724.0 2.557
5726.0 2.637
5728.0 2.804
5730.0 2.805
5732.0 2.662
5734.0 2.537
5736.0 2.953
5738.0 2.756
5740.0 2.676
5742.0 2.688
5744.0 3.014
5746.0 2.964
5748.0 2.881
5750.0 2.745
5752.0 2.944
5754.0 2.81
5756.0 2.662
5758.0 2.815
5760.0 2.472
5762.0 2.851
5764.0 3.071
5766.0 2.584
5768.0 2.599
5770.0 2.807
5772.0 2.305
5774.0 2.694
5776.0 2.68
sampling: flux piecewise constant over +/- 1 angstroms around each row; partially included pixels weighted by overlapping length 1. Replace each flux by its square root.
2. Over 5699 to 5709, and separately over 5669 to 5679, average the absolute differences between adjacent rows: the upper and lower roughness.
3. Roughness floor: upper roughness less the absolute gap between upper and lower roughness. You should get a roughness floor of 0.044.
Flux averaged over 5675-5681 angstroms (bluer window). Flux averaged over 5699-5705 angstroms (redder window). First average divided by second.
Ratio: 0.99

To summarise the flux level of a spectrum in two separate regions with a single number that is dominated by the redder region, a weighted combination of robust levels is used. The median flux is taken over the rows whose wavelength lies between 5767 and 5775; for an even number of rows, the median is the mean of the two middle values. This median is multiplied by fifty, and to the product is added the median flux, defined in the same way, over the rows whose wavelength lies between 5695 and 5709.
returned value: 135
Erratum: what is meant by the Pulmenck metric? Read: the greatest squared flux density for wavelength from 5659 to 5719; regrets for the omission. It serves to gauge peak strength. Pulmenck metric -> 10.27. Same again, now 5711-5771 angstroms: 9.43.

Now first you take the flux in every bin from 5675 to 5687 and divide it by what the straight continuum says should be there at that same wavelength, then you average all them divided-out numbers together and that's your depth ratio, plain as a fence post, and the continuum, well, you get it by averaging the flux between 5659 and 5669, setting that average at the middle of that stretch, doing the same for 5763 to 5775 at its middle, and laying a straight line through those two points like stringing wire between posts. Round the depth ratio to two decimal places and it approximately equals 1.02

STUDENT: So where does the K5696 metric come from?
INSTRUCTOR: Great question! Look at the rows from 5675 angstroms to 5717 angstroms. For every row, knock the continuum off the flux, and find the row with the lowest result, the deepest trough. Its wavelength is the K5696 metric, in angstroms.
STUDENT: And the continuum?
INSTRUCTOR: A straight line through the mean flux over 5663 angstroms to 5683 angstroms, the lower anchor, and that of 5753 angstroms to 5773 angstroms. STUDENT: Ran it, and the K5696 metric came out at 5708.0 angstroms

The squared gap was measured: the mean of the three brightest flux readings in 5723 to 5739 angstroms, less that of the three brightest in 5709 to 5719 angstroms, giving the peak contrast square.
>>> 0.011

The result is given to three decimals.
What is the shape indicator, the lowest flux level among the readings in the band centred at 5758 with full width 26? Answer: 2.472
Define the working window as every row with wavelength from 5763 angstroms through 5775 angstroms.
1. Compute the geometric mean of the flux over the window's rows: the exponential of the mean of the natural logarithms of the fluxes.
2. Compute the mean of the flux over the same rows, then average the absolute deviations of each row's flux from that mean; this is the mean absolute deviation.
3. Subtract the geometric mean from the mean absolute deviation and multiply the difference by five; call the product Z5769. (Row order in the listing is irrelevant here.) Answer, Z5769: -12.4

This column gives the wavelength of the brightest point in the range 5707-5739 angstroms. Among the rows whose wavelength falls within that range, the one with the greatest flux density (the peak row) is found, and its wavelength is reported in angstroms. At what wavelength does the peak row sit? 5736.0 angstroms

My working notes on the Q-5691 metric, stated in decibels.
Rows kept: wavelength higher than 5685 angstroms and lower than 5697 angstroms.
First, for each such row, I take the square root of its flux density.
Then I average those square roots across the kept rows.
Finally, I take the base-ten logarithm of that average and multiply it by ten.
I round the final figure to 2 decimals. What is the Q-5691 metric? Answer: 2.34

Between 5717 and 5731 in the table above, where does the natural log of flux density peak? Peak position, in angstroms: 5720.0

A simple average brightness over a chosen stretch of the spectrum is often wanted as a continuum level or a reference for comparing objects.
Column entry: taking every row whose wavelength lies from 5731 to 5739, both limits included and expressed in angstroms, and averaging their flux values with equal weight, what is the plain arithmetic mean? 2.73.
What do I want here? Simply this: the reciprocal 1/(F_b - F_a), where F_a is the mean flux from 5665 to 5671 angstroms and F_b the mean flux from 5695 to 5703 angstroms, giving -38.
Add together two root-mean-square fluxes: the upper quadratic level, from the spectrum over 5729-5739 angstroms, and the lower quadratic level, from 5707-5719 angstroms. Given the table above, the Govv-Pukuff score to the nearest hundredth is 5.38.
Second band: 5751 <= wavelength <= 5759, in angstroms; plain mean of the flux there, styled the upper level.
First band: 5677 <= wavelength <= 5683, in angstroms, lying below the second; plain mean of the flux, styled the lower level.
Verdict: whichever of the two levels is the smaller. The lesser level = 2.65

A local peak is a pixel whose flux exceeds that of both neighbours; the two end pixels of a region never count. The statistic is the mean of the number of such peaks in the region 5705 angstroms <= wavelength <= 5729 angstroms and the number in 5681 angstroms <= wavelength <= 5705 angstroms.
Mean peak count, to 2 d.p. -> 3.50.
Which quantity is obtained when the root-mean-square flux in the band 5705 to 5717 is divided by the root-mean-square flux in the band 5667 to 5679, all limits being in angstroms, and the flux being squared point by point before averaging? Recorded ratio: 1.00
